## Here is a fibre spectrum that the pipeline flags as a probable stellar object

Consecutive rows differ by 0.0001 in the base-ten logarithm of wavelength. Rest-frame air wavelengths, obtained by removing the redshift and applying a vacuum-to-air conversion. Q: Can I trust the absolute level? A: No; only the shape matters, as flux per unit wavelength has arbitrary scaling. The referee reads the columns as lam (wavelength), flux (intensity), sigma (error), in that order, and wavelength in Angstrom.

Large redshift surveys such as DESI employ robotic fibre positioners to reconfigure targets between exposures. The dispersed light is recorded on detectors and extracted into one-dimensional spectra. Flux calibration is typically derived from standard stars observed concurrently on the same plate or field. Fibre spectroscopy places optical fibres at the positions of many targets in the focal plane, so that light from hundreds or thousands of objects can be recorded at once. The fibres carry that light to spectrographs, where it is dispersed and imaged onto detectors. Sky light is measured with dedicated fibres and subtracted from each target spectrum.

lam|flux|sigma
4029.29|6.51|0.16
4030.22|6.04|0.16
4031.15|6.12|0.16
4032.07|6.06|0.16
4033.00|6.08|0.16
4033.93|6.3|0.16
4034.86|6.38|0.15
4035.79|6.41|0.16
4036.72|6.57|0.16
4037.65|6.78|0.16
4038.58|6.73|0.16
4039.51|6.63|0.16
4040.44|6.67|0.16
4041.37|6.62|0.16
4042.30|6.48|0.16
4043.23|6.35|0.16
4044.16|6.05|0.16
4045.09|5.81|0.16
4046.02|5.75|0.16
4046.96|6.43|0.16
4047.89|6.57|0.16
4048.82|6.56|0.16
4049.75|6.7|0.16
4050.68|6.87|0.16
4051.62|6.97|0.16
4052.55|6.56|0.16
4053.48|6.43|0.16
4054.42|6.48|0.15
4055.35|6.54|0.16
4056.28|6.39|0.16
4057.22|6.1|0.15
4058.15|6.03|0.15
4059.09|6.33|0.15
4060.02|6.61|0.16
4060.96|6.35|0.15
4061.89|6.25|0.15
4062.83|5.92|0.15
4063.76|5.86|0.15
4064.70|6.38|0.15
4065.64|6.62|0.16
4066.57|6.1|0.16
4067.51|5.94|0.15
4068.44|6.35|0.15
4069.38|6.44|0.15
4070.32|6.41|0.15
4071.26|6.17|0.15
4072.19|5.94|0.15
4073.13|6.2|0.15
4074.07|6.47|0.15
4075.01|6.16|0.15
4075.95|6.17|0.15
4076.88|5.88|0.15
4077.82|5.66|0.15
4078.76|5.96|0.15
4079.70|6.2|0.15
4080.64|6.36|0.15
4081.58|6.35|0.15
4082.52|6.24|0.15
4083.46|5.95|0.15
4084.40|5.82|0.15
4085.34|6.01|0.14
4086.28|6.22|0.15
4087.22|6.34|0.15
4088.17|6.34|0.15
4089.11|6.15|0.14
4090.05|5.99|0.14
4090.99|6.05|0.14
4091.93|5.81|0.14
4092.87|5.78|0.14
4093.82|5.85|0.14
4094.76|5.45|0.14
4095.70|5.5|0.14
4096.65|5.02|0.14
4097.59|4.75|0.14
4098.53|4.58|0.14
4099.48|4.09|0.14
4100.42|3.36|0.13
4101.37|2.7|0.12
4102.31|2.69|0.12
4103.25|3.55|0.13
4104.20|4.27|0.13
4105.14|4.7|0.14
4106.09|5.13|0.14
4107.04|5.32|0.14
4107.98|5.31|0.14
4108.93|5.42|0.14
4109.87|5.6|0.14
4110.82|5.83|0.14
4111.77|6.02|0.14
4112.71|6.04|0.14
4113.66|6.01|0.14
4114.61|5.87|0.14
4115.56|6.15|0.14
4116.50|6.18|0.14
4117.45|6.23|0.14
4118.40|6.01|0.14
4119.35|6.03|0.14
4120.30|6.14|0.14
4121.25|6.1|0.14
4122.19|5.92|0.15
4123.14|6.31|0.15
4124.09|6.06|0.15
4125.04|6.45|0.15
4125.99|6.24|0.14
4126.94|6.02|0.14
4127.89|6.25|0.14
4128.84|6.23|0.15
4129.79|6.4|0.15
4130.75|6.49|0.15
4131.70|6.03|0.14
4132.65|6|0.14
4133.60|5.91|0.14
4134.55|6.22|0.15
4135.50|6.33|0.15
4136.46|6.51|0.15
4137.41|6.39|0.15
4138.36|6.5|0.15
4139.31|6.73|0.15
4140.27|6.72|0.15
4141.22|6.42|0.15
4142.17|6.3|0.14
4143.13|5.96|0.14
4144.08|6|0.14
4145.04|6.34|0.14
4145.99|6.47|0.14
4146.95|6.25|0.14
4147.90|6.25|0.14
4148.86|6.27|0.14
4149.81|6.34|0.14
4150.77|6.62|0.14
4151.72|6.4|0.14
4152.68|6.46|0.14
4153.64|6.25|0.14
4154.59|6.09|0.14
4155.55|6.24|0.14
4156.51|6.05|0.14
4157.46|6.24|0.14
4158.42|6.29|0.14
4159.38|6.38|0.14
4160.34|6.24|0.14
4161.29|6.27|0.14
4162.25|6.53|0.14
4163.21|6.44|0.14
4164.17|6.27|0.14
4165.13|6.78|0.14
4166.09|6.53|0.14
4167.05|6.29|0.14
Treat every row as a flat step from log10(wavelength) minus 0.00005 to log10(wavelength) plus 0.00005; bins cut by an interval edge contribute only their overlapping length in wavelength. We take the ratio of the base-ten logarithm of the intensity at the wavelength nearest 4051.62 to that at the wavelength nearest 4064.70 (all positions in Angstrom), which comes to 1.05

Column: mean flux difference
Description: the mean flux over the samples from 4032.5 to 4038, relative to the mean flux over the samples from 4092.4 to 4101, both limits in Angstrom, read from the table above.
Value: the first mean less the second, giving 1.5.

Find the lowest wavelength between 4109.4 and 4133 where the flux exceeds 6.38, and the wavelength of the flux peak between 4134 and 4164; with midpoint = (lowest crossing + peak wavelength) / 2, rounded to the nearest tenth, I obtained 4132.2 Angstrom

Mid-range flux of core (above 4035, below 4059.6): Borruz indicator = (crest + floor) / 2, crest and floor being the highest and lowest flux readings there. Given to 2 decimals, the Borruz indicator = 6.36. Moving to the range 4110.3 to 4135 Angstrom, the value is 6.16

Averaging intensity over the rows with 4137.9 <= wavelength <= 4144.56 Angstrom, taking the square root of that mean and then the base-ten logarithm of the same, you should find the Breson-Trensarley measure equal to 0.402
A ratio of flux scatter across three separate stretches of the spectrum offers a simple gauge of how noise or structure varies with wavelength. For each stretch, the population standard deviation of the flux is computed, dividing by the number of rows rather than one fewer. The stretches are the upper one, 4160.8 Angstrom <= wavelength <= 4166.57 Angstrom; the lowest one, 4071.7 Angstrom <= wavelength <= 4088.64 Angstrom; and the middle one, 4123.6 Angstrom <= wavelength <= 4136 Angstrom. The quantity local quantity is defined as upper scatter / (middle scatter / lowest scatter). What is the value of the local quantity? 0.21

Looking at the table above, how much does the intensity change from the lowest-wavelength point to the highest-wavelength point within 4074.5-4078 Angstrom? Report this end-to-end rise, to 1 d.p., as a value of -0.5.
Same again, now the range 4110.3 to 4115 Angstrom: 0.0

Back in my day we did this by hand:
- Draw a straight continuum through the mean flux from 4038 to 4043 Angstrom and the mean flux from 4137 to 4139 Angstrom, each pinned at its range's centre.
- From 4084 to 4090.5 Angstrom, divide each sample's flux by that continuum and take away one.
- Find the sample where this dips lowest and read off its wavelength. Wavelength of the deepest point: 4084.40 Angstrom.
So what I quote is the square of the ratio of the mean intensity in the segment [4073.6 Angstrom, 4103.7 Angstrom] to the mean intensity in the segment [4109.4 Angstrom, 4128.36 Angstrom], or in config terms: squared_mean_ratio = 0.8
